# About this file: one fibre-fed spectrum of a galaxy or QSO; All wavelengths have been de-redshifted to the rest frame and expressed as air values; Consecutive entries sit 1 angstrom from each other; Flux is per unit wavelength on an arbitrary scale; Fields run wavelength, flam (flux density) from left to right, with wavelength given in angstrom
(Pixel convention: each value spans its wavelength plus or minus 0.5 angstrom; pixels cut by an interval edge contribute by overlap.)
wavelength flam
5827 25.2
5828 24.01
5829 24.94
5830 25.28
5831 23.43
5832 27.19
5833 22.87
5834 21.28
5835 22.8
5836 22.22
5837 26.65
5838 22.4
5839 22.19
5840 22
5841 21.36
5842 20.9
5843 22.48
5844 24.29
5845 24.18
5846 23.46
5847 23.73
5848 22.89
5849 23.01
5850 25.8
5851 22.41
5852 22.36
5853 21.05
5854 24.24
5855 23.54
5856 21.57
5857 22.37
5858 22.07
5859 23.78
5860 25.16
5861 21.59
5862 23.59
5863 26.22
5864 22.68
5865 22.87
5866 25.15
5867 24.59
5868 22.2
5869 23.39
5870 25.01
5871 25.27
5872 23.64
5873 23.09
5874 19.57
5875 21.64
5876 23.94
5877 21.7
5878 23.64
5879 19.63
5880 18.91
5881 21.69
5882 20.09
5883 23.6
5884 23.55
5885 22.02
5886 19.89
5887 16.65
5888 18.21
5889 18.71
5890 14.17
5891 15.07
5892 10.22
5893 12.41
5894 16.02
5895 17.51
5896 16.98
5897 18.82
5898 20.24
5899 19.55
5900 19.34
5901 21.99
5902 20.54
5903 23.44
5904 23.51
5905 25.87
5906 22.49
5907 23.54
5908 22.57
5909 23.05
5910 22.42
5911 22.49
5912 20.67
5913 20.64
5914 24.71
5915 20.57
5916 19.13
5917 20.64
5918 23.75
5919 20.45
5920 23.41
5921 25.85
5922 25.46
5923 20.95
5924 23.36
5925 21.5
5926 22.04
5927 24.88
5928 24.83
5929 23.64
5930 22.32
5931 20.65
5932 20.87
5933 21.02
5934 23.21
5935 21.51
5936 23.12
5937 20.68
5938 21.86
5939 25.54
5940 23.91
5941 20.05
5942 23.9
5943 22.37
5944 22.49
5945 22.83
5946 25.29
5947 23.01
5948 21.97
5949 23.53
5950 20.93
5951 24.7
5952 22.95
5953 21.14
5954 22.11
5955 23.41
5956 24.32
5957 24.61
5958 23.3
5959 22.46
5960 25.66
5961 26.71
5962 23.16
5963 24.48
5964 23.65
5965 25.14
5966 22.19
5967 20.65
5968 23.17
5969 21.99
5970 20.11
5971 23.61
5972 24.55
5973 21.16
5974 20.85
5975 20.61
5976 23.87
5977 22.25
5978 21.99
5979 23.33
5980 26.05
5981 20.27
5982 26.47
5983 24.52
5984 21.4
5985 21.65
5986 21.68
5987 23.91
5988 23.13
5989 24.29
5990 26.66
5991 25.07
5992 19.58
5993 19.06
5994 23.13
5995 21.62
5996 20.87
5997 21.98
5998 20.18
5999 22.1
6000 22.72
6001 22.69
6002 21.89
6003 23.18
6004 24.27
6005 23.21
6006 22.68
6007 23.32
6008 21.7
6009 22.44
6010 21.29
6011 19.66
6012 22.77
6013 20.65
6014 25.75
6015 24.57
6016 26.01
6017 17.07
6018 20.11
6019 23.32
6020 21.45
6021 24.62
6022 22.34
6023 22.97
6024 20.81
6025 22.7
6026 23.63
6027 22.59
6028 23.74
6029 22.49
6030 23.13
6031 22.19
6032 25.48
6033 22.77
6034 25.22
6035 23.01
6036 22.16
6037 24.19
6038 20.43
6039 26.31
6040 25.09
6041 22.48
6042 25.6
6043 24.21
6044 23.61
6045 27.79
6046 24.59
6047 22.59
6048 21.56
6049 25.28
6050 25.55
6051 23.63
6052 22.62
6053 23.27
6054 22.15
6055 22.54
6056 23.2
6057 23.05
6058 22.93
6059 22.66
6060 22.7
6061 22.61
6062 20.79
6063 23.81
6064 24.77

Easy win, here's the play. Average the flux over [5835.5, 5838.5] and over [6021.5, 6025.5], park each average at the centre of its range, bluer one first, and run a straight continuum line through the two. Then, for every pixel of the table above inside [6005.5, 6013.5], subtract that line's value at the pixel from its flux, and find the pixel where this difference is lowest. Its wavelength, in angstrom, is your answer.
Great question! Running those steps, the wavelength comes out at 6011 angstrom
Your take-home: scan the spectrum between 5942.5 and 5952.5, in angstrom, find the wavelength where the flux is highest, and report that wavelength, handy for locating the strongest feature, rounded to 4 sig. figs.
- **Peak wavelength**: 5946 angstrom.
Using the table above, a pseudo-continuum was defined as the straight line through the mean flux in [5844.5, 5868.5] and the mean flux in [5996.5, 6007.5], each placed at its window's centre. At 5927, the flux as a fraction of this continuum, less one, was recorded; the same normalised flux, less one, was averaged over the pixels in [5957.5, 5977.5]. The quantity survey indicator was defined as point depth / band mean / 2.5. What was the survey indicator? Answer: 3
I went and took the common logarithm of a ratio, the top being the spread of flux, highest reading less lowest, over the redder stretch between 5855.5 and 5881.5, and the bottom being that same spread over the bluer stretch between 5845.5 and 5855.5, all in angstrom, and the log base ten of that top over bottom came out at 0.2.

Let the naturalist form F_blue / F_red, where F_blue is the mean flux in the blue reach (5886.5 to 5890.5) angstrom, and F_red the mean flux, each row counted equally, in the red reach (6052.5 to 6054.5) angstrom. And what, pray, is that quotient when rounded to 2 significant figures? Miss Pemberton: 0.75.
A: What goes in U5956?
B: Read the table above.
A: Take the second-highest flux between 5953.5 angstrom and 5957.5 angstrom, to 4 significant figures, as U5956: 24.32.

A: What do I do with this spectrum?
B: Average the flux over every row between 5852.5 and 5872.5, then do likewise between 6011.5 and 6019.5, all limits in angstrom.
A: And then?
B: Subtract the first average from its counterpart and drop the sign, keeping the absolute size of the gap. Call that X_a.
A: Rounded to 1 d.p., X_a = 1.0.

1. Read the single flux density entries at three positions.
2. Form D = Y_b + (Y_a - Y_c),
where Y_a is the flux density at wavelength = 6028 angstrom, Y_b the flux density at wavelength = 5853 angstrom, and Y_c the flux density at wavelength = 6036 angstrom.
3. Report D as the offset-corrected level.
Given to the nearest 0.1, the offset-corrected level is 22.6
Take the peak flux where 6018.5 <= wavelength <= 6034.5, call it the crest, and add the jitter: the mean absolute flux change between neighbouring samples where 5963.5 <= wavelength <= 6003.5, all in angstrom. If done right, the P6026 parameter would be 27.4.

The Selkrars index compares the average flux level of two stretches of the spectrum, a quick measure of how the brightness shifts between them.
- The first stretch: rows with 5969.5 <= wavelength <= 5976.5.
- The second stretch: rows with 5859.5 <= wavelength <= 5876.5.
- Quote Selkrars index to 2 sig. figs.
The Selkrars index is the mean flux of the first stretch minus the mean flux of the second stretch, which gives -1.4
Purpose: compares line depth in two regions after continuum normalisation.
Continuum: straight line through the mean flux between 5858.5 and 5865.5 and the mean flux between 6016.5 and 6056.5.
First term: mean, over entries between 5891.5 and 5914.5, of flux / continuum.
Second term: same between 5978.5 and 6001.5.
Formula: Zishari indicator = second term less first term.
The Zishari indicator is 0.11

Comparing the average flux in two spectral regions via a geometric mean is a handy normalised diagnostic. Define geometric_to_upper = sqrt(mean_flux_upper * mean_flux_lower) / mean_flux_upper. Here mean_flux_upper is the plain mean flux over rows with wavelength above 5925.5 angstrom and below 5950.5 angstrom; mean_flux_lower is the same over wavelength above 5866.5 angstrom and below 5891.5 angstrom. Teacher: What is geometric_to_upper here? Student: 0.97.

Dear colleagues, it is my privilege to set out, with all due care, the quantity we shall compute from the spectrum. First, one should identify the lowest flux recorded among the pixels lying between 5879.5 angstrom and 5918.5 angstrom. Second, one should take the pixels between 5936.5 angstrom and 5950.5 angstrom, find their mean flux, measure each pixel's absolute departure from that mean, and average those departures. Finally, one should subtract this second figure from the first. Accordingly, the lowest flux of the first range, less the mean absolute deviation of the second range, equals 9.0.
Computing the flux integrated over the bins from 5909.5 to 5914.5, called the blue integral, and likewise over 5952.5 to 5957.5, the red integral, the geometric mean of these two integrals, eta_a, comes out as 113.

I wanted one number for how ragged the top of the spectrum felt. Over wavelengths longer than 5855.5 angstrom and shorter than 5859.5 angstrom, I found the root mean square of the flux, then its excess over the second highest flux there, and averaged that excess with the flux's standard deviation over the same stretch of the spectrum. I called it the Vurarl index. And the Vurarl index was 0.5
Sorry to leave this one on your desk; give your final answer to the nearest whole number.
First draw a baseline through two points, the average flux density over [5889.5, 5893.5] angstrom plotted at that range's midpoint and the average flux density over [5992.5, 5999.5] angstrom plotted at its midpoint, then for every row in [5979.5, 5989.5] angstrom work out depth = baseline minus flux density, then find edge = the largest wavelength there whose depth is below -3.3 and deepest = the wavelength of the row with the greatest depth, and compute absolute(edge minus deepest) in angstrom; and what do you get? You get 8 angstrom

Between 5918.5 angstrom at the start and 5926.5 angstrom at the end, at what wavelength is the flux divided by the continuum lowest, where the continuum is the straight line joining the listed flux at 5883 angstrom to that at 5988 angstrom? 5919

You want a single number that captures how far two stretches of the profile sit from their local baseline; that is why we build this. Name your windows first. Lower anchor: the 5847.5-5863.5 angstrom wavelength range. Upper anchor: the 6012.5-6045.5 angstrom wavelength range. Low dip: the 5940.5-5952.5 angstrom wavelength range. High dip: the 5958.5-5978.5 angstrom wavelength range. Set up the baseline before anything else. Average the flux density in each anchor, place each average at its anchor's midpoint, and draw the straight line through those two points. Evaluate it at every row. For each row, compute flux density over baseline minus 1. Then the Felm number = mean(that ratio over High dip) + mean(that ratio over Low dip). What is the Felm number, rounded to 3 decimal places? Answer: -0.033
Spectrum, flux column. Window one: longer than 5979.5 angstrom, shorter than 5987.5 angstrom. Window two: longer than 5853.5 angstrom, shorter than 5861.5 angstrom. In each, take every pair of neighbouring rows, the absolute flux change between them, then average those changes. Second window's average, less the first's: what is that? -1.3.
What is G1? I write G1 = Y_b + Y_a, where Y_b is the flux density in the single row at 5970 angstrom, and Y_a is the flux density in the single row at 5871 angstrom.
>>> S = 45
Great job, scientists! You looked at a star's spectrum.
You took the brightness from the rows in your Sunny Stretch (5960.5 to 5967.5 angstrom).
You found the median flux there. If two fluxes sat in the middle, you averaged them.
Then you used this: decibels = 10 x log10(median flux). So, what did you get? 13.7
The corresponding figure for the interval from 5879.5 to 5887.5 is 13.2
